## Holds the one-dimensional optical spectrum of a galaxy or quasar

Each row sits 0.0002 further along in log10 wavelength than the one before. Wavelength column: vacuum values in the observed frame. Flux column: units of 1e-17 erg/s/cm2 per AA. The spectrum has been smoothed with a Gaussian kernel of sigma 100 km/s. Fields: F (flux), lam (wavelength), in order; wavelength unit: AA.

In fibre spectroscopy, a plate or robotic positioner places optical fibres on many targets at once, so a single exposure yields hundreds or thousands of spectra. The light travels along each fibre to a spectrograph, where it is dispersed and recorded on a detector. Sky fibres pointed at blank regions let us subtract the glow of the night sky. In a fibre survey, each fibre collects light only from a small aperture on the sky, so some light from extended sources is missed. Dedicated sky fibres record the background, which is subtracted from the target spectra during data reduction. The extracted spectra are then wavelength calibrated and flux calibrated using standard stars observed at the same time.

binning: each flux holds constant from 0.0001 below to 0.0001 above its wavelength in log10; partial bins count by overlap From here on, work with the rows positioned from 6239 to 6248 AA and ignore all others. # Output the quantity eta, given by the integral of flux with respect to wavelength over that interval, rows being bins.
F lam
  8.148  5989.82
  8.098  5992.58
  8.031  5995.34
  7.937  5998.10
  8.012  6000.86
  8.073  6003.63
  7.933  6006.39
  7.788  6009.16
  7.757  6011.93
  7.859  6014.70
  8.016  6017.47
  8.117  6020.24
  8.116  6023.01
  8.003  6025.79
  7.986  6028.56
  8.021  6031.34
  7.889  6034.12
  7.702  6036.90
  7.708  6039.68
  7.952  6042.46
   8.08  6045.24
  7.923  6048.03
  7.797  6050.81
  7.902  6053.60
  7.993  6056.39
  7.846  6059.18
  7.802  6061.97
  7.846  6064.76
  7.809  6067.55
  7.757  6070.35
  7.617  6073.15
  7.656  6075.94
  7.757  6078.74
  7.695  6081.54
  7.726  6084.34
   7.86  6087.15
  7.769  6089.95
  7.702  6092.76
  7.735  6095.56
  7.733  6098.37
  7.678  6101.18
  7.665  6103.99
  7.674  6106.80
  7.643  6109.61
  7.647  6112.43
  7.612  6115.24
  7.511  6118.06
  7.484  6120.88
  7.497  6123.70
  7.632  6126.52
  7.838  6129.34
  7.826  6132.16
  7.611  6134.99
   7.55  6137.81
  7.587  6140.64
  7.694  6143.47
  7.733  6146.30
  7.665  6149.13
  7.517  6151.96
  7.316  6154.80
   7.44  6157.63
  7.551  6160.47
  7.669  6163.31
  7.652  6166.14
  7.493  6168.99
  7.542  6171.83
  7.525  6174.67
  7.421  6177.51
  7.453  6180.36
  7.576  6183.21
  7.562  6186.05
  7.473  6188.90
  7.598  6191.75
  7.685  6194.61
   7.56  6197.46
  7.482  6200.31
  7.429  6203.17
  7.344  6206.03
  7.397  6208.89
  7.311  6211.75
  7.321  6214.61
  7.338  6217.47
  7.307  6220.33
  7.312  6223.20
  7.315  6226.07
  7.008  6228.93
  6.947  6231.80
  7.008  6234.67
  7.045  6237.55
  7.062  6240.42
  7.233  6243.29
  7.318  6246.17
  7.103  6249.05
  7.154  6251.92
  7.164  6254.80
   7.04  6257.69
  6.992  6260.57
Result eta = 65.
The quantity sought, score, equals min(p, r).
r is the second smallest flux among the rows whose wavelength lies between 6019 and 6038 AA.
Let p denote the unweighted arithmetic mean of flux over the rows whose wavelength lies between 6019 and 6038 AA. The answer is 7.89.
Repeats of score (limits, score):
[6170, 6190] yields 7.45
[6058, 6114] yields 7.64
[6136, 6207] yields 7.34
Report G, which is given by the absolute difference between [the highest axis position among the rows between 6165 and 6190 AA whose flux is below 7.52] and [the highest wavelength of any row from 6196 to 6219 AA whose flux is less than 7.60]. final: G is 28.6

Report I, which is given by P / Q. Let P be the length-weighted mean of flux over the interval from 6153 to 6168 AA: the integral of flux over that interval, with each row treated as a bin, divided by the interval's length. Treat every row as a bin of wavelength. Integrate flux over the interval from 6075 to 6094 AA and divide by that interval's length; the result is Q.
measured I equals 0.97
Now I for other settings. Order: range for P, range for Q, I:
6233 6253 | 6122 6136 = 0.93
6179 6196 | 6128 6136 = 0.97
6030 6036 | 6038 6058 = 1.00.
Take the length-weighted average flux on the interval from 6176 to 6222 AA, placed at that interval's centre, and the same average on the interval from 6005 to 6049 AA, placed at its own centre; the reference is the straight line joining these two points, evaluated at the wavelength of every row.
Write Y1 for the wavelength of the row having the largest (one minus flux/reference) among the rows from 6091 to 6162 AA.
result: 6154.80 AA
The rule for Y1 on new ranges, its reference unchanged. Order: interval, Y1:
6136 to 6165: 6154.80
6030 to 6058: 6036.90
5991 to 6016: 6011.93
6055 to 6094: 6073.15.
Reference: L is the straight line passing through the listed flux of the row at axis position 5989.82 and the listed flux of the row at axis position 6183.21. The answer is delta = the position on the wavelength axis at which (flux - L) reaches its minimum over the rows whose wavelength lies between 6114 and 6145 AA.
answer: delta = 6120.88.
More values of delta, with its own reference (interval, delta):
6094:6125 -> 6120.88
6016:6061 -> 6036.90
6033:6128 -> 6036.90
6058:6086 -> 6073.15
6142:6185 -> 6154.80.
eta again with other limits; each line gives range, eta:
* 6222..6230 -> 58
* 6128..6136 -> 62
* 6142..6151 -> 69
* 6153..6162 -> 67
